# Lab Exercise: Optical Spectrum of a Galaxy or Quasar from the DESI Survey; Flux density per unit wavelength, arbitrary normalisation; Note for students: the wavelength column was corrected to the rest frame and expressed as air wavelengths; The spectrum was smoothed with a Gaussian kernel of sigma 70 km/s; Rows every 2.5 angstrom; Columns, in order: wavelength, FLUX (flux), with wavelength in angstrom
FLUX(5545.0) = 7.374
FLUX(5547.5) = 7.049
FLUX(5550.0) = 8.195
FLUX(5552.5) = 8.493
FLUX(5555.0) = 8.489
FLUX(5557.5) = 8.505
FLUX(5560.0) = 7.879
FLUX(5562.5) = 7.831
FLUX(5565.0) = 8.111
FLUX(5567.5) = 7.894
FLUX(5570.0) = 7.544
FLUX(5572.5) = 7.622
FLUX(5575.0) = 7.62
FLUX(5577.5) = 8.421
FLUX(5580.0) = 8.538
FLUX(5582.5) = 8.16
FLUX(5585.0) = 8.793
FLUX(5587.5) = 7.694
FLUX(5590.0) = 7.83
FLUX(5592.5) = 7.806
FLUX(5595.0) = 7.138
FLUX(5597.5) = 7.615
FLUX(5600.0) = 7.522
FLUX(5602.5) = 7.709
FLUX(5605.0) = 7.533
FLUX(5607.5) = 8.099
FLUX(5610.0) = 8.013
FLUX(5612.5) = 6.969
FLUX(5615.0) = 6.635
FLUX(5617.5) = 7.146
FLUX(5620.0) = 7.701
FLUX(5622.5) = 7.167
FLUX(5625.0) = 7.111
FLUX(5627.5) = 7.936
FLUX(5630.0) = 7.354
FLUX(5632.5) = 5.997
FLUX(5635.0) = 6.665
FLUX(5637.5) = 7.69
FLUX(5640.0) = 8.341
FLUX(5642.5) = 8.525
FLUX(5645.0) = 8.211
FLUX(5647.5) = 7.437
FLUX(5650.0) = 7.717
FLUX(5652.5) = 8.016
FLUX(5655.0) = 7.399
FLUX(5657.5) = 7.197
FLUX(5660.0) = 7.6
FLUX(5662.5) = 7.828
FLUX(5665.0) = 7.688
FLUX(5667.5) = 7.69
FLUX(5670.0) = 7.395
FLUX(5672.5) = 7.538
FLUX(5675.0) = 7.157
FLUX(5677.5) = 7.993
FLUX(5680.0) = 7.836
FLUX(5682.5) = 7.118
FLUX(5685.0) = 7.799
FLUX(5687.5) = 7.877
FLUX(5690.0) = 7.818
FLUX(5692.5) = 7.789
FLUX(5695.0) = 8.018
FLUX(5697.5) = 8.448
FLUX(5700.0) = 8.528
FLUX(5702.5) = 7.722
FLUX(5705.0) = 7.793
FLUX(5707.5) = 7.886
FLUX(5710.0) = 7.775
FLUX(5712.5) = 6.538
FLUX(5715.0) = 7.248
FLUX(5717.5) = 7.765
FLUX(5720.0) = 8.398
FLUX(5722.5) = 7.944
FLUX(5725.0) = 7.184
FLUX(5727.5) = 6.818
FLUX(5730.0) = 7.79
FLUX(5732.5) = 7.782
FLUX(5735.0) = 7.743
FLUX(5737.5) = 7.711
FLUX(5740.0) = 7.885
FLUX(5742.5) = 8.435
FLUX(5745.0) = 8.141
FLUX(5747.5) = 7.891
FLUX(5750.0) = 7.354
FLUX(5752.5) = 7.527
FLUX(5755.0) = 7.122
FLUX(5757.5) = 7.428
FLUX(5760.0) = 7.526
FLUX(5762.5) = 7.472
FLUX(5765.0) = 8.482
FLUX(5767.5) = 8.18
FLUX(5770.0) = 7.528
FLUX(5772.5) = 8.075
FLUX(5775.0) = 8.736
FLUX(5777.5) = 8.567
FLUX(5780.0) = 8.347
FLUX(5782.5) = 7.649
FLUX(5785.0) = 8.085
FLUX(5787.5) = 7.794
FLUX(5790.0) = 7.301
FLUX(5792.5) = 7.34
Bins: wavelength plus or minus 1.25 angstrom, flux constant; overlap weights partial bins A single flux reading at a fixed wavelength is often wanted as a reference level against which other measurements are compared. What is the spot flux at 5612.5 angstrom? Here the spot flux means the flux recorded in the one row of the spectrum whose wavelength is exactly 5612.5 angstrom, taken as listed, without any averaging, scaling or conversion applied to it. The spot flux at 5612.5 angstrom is 6.969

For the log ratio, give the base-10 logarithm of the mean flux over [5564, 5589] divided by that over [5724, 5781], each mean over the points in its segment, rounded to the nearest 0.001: 0.012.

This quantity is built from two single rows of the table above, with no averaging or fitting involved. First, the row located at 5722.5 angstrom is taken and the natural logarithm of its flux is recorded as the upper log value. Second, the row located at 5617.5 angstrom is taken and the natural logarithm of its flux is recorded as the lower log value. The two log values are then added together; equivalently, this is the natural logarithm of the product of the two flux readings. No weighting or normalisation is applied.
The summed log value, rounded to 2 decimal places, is 4.04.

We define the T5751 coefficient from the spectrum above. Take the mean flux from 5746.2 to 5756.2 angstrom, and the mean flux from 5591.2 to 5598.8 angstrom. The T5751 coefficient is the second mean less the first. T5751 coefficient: 0.0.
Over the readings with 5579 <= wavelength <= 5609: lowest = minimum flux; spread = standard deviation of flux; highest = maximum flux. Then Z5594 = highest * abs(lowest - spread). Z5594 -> 59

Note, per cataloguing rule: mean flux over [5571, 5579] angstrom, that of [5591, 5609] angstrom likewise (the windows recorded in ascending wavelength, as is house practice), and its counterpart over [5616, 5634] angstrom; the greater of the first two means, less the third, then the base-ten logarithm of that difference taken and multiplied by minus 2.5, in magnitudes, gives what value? 0.4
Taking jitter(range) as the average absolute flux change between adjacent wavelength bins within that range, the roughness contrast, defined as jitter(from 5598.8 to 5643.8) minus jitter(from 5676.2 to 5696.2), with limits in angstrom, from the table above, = 0.27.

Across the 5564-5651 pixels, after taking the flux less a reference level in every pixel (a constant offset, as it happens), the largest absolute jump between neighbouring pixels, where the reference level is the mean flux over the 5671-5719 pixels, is 1.36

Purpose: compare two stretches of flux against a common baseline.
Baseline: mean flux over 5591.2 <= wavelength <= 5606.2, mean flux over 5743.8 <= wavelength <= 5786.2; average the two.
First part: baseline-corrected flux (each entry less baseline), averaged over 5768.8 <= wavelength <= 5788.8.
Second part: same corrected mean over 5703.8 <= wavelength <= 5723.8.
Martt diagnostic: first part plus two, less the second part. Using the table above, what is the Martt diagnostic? 2.43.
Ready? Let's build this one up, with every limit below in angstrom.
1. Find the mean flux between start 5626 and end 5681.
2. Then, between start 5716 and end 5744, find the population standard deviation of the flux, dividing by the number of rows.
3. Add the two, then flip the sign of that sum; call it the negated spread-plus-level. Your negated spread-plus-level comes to -8.04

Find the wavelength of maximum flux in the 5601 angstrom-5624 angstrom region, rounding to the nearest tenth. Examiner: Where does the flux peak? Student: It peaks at 5607.5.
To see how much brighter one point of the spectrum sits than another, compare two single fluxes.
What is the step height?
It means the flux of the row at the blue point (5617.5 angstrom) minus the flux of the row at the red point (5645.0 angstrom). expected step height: -1.1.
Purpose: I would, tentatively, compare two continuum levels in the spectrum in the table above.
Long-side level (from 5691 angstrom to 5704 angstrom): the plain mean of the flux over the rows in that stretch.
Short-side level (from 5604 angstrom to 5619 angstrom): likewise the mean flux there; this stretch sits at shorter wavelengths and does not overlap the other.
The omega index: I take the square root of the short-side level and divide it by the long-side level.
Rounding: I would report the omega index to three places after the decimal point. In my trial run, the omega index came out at 0.336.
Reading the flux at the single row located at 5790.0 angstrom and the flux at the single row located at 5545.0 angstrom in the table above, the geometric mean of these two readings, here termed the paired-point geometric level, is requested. 7.3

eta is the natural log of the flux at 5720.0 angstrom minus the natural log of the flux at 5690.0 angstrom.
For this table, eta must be 0.07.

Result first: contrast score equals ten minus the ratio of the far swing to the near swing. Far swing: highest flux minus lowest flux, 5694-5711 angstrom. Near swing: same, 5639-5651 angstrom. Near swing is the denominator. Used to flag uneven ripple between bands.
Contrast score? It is 9.3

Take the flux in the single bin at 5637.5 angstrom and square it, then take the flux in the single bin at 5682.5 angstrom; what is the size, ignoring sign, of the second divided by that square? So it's 0.120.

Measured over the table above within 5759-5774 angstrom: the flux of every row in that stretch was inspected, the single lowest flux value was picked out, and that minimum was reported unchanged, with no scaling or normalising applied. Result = 7.472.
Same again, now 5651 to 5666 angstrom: 7.197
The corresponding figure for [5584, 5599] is 7.138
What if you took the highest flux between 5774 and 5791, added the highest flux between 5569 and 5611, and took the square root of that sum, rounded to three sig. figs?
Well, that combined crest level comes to 4.19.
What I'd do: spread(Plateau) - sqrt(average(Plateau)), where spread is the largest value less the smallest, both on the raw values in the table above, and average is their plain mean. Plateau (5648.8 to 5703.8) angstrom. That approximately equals -1.37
